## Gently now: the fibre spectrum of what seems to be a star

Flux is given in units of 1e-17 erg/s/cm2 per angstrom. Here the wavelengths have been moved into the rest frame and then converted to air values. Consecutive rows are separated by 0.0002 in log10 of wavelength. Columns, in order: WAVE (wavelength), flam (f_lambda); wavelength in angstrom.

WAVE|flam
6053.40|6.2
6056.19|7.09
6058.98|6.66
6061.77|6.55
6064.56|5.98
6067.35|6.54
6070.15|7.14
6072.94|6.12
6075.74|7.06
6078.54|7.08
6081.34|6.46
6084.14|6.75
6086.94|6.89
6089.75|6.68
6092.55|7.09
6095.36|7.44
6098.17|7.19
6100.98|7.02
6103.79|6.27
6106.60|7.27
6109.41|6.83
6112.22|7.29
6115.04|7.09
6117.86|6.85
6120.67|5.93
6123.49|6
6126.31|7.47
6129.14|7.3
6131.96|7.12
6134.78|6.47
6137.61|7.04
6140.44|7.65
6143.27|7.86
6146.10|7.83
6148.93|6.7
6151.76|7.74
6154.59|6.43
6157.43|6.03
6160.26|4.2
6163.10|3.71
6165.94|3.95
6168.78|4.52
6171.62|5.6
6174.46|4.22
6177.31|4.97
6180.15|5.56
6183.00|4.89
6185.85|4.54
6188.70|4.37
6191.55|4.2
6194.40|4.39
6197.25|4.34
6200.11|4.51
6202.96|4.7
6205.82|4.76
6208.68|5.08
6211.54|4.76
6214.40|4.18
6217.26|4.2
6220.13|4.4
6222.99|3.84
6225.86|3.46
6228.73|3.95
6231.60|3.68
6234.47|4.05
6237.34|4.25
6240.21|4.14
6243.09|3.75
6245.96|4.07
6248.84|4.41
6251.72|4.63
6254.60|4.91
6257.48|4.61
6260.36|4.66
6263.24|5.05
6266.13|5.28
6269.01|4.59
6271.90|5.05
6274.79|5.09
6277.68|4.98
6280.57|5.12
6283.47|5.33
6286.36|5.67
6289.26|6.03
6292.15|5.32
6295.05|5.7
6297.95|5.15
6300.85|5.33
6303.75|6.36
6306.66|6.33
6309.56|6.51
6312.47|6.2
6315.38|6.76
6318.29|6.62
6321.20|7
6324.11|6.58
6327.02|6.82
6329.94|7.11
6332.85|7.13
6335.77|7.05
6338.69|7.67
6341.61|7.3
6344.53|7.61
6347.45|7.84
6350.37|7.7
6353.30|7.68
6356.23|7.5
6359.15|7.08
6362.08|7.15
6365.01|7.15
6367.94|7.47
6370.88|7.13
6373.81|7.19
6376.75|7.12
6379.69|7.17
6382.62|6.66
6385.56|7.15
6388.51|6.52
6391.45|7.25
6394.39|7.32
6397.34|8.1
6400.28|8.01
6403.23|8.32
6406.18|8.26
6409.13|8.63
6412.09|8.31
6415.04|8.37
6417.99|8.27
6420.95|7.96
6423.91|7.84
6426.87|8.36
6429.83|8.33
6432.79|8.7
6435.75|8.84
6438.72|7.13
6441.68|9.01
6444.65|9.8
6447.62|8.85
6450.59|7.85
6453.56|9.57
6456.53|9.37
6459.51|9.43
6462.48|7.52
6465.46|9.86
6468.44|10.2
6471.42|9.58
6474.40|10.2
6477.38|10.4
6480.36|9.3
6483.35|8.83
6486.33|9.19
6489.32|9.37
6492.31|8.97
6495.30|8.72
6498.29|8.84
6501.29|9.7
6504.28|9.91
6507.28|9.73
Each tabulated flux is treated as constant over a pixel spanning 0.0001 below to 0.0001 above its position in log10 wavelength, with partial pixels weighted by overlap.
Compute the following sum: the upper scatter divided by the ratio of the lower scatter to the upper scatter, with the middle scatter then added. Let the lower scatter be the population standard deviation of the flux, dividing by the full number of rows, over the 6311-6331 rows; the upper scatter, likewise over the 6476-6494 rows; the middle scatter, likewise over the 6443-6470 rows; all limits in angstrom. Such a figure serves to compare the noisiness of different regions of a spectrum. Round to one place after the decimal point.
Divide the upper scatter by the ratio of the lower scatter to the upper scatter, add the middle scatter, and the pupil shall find 1.8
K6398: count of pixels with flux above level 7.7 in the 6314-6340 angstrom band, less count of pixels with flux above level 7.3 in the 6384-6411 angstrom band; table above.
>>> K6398 -6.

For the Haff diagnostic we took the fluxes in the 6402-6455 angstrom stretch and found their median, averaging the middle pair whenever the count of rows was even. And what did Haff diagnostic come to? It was 8.3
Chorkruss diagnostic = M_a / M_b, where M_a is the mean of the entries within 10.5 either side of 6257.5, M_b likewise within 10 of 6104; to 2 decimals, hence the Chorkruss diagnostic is 0.68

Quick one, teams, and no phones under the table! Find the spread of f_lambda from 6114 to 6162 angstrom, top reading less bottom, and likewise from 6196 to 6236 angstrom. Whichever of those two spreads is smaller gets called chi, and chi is 1.6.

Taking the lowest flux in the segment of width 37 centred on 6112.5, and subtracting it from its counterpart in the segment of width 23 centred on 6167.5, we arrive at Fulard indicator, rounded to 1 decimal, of -2.2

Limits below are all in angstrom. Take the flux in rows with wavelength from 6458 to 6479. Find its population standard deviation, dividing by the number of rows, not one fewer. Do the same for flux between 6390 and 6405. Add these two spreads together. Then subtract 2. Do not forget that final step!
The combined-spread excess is -0.66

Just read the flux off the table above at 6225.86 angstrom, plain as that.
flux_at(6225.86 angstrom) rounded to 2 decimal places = 3.46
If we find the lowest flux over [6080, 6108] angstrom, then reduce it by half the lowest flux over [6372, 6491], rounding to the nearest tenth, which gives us 3.0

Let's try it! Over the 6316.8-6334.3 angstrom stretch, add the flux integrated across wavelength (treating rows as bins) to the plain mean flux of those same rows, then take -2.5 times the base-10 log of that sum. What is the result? -5.3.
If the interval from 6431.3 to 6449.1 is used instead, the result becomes -5.5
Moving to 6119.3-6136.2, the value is -5.2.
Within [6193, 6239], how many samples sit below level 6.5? 16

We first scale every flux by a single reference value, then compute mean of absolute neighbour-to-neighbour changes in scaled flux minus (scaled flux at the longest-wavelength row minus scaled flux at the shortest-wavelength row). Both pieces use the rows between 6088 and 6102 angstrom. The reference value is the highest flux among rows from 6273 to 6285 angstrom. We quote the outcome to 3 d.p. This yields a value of -0.008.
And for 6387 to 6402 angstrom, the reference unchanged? -0.201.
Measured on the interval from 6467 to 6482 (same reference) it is 0.288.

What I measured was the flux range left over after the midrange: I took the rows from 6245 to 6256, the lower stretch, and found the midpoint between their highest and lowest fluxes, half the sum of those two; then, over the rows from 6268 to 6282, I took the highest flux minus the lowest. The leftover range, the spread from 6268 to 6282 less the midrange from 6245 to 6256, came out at -4.0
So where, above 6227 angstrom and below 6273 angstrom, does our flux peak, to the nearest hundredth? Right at 6266.13 angstrom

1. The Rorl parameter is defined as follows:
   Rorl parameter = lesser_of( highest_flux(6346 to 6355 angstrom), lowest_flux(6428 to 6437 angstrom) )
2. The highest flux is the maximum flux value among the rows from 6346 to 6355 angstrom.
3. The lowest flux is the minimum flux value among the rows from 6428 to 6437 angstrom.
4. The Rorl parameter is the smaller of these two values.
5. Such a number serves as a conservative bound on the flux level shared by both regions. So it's 7.8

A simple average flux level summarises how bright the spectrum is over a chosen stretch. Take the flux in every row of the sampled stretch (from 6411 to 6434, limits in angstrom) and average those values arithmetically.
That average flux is 8.3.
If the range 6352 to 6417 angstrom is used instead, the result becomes 7.5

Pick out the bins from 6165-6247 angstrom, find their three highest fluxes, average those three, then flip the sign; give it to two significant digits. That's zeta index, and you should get -5.4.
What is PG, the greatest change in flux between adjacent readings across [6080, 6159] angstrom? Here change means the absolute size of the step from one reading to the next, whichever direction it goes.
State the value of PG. 1.5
